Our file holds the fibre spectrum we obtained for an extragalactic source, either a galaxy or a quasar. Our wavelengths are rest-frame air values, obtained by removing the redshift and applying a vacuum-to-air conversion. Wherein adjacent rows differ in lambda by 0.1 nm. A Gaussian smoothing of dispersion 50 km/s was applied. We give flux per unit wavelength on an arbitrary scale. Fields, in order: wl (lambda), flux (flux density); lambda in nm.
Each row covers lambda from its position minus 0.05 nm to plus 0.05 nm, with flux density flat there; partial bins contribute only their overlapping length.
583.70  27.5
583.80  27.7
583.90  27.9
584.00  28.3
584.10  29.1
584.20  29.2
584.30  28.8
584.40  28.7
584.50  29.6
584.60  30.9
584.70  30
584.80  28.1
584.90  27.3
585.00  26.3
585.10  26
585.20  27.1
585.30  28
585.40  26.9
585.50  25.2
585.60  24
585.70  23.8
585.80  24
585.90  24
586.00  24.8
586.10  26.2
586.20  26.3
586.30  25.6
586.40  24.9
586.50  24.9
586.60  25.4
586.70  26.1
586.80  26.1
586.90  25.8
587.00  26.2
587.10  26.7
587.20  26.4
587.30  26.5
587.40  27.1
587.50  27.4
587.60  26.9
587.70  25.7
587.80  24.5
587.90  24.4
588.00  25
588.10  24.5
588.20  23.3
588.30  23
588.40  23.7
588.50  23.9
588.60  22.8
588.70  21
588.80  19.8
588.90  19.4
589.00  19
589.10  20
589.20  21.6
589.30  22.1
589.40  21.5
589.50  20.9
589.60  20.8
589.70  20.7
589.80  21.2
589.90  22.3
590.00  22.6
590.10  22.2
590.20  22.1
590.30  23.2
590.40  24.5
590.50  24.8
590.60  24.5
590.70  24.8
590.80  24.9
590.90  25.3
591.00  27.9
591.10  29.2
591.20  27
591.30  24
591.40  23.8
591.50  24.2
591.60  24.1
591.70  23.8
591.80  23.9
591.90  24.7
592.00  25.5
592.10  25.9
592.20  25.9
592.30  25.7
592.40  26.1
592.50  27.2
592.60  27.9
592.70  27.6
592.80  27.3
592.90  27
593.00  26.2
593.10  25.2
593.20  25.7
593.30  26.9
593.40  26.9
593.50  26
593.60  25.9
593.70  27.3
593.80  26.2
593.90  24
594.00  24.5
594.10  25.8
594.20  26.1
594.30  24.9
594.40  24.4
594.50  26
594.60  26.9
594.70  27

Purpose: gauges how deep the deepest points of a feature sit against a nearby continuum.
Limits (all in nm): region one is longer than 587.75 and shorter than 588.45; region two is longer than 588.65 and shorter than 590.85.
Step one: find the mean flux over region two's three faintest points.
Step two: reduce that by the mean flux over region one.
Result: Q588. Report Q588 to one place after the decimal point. -4.7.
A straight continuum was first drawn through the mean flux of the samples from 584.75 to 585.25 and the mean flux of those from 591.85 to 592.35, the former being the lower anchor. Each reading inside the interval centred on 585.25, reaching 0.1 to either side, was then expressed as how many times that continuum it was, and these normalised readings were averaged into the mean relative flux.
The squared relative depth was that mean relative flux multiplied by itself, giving 1.05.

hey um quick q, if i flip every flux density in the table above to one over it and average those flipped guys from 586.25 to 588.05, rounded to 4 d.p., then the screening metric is 0.0387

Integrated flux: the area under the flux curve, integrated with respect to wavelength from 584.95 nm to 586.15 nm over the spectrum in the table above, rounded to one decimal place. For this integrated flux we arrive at 30.6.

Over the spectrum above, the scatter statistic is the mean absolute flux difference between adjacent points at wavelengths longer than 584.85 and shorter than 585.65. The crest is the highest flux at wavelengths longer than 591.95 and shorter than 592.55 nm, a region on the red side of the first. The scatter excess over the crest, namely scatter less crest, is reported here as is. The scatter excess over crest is -26.2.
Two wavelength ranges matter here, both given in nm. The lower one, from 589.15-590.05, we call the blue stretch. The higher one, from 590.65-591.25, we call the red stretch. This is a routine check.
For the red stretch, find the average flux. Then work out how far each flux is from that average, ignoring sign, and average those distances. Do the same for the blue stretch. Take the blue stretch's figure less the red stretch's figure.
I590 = -0.96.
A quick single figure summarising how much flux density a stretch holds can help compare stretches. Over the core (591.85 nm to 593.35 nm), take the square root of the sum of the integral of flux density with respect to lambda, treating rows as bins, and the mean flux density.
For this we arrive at 8.11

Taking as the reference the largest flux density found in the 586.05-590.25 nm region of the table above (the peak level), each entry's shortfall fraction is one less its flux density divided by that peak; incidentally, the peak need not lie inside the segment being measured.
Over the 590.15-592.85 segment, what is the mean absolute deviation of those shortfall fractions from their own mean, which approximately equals 0.05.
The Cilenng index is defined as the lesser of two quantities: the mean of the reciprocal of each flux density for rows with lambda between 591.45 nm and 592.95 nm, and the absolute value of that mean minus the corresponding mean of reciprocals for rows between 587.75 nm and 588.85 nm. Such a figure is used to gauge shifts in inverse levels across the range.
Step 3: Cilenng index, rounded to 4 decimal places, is 0.0043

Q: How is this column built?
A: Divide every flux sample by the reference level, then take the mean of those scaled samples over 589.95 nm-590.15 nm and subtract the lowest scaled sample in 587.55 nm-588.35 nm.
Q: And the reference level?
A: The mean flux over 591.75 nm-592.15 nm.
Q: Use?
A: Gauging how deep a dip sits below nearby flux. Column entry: -0.024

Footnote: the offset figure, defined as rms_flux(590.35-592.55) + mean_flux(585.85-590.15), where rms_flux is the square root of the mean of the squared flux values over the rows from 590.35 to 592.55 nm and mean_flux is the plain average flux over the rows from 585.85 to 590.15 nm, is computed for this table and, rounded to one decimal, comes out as 49.2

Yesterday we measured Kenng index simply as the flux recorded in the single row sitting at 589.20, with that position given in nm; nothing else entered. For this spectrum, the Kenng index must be 21.6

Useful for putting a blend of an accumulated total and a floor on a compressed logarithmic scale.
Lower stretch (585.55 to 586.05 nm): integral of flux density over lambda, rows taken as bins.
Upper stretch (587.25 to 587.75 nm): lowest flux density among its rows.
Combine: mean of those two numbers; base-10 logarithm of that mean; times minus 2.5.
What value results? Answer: -3.19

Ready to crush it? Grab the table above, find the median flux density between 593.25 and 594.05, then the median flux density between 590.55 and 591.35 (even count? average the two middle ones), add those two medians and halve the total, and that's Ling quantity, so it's 25.6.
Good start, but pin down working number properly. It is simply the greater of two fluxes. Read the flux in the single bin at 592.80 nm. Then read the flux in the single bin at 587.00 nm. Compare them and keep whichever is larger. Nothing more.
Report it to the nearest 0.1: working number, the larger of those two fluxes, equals 27.3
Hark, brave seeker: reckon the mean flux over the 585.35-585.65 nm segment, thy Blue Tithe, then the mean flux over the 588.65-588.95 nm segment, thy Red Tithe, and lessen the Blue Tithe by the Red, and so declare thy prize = 5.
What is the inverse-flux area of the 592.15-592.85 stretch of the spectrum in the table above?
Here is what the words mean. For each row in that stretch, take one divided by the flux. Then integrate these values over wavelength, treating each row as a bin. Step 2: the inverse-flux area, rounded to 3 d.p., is 0.026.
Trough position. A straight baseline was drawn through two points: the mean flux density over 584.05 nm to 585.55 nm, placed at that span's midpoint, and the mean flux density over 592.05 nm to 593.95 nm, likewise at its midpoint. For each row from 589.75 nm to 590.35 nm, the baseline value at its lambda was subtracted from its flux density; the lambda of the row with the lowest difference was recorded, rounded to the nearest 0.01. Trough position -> 589.80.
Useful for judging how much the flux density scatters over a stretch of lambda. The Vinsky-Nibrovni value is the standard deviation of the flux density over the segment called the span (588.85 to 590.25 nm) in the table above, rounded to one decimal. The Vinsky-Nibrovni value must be 1.1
